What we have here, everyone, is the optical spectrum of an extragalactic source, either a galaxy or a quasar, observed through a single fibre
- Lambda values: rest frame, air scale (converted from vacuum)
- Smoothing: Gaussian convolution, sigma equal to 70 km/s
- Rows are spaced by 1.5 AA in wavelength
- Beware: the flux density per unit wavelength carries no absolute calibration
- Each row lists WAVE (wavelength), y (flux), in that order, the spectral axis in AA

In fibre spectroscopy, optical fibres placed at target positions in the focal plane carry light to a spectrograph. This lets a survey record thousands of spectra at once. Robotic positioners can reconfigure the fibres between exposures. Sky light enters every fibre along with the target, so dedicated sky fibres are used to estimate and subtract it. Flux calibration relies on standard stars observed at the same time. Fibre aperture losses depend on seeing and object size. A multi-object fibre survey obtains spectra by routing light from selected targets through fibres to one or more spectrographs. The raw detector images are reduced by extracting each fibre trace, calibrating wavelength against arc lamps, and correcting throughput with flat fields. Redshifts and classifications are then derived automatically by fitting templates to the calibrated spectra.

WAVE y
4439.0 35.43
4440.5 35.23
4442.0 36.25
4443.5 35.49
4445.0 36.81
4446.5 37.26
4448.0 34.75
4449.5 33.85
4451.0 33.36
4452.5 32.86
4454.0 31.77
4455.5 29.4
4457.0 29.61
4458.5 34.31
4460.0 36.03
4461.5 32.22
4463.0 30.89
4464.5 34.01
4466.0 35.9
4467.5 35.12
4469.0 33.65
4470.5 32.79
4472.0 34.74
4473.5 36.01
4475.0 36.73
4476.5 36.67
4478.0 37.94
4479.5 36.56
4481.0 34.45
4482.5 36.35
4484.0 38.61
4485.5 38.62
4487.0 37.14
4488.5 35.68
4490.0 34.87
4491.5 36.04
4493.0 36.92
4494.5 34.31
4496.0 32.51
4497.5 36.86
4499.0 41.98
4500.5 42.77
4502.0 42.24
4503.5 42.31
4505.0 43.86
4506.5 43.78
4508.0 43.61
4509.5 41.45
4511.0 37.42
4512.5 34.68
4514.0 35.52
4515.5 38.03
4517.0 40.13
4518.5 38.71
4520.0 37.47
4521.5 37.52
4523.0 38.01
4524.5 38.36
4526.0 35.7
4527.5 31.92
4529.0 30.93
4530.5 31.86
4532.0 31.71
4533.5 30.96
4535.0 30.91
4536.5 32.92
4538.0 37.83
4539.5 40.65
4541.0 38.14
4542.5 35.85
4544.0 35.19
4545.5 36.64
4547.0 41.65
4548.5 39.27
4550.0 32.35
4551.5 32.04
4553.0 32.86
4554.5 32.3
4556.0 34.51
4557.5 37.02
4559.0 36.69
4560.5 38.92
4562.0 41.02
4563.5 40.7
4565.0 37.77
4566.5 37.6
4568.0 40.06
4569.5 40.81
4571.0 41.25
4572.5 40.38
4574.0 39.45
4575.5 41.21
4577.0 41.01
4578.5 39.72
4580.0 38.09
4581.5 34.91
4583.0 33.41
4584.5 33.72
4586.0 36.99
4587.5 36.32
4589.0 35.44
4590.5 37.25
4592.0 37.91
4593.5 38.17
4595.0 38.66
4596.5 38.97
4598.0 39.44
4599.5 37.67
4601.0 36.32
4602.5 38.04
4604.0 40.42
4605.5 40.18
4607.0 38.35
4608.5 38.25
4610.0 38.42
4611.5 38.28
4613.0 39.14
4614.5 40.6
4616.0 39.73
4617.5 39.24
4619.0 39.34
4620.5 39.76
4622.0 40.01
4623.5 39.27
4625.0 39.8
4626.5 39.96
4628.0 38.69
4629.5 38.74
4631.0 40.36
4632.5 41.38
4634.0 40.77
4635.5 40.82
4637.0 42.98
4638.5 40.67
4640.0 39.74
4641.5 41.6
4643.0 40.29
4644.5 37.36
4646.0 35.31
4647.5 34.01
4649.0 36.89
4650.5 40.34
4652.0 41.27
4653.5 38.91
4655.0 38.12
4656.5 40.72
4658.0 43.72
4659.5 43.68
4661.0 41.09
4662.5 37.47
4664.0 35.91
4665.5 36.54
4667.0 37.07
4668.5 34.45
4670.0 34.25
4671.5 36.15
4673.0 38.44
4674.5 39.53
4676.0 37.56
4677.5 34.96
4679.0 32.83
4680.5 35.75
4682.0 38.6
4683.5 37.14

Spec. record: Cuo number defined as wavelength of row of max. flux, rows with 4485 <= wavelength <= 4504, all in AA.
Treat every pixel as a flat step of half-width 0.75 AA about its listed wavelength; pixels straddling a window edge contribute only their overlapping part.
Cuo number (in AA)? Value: 4500.5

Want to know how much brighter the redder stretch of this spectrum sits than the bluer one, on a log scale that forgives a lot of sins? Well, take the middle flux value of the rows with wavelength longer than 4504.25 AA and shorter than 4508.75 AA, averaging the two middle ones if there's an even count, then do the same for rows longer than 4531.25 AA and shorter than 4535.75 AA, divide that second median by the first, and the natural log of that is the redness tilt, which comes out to -0.35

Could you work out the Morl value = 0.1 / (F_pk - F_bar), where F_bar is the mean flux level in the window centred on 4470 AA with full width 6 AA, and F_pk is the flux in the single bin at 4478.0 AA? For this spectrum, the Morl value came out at 0.026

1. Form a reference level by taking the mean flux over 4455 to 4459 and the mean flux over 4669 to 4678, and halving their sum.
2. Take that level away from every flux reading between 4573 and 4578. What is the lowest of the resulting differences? 5.5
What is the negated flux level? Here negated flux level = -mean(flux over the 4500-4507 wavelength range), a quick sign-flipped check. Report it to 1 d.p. -43.0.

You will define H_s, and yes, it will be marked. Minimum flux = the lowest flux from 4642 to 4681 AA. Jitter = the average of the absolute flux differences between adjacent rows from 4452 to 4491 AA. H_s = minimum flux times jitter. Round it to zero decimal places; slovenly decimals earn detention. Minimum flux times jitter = 53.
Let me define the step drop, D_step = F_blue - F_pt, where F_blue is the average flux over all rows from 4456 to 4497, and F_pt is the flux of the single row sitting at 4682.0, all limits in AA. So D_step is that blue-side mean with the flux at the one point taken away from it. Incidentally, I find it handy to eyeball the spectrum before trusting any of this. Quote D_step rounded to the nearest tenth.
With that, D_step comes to -3.5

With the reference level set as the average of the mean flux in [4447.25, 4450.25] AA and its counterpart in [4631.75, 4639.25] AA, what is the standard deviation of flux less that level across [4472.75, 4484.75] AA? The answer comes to 1.2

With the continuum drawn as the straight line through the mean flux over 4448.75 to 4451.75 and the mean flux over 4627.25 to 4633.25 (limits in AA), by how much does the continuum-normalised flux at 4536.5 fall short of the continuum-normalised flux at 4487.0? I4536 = 0.16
